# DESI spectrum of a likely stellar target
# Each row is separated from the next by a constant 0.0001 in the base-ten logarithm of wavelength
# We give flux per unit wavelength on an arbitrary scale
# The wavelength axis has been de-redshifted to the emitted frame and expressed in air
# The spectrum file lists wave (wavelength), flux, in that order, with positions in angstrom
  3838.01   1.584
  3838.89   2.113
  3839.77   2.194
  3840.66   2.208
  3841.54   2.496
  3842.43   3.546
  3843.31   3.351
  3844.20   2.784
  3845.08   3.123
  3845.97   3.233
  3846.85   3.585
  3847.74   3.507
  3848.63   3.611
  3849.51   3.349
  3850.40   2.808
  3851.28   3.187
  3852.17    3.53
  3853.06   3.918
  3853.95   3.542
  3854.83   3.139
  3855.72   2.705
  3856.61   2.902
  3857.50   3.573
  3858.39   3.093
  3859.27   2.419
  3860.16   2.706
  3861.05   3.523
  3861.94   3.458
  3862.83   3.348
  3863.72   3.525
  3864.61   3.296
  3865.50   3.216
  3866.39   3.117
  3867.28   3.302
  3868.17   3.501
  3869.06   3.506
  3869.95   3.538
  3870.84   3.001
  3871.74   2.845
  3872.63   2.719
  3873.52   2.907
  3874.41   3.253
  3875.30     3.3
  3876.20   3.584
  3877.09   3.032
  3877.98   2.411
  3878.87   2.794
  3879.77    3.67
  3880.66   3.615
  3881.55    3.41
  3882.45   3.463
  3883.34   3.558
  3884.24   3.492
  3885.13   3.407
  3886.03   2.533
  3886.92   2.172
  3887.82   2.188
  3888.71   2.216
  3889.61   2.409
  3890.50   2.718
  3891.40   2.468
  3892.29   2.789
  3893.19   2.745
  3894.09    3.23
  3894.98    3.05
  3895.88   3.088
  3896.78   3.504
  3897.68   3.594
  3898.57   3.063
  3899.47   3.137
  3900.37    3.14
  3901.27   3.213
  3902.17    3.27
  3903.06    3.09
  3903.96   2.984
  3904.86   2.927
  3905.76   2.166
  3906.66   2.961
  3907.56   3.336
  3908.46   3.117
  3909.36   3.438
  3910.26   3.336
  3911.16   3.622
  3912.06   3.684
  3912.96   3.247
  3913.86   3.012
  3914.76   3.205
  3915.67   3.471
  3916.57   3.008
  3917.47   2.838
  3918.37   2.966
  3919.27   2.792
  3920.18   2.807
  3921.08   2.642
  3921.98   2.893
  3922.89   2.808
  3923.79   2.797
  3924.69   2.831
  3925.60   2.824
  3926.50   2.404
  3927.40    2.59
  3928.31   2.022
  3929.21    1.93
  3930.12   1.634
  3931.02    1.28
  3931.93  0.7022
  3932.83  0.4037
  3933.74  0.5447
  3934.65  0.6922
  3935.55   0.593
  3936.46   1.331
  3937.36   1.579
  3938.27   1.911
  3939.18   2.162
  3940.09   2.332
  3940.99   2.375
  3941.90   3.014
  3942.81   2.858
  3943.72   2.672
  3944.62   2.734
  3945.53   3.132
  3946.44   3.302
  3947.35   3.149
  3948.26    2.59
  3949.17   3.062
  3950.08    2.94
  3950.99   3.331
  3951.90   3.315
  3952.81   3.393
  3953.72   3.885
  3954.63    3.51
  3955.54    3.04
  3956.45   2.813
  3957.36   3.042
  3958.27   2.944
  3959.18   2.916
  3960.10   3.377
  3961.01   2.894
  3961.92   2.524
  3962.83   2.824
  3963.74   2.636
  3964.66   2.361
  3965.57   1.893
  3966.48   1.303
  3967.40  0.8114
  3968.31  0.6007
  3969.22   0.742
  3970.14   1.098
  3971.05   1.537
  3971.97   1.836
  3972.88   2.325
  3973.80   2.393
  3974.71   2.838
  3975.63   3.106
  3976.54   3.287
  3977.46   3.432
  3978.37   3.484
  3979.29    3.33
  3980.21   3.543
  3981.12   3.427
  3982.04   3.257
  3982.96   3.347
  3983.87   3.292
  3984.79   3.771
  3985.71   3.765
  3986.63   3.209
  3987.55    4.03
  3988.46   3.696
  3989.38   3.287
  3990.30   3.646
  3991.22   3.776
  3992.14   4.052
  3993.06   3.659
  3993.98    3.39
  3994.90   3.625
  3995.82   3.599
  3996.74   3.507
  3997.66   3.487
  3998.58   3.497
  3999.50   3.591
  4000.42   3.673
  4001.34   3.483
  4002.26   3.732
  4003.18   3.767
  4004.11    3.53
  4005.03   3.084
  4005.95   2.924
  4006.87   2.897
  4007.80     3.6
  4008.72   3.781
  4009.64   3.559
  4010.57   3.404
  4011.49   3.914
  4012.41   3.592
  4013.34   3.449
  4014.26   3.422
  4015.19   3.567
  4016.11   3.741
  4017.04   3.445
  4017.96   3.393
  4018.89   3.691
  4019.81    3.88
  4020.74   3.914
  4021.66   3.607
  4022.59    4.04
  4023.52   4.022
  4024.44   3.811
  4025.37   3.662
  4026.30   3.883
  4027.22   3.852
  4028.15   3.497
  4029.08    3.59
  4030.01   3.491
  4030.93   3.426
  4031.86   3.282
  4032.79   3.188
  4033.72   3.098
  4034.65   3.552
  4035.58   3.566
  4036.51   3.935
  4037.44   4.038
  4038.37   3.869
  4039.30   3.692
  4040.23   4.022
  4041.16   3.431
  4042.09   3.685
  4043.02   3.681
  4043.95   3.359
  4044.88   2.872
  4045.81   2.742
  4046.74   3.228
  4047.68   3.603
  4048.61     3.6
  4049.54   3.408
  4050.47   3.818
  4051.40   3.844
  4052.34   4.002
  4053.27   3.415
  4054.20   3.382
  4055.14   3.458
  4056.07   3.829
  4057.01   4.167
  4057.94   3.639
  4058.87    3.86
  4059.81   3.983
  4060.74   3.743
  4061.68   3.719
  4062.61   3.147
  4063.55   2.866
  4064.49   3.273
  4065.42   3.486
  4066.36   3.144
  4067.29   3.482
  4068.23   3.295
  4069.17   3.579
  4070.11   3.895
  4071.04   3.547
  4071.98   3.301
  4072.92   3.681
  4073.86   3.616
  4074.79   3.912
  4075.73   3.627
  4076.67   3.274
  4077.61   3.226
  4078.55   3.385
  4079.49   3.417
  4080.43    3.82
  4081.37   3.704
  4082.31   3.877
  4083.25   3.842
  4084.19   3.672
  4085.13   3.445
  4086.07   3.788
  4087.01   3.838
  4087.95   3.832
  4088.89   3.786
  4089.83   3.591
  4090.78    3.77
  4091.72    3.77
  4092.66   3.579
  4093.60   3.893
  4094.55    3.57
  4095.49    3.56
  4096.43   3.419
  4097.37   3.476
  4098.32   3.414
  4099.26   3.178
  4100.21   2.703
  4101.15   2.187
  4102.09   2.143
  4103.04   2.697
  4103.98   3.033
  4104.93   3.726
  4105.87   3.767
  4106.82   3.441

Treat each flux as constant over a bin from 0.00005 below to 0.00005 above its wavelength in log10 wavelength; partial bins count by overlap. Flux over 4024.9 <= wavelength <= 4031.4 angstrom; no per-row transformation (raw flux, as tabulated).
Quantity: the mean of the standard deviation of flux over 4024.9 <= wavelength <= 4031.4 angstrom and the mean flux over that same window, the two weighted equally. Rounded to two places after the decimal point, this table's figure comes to 1.90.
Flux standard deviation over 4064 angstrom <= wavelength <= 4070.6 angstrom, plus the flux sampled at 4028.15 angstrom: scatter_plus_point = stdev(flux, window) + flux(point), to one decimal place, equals 3.7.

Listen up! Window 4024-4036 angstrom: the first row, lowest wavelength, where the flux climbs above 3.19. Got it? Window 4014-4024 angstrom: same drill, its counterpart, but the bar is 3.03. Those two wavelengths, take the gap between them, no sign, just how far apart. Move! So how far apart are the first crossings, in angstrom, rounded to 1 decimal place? 10.2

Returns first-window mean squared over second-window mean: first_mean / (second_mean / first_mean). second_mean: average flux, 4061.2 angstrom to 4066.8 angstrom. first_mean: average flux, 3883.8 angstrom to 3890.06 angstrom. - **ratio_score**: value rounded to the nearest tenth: 2.1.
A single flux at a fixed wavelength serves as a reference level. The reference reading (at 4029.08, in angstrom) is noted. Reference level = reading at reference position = 3.59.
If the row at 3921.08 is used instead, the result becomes 2.642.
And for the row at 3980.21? 3.543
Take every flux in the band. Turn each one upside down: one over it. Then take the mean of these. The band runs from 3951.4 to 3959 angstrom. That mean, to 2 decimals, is 0.31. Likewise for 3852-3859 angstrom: 0.31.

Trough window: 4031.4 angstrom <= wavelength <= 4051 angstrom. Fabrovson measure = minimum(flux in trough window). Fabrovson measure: 2.742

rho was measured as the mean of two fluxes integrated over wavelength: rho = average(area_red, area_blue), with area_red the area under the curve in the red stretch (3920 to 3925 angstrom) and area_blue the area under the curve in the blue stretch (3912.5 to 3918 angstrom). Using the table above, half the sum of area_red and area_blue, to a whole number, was 16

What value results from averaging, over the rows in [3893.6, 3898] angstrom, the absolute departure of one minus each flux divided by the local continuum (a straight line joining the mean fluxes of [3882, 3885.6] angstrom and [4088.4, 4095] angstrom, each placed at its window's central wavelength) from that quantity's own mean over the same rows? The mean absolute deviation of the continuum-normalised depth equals 0.06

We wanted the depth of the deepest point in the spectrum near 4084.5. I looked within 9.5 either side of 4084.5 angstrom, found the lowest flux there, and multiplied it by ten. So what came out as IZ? 32.3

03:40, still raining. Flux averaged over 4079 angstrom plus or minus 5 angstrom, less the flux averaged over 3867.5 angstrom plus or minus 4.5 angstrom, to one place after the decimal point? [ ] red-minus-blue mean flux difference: 0.3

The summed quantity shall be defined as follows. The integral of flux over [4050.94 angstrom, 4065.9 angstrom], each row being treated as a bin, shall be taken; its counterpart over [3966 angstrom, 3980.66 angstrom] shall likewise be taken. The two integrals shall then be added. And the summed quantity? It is 87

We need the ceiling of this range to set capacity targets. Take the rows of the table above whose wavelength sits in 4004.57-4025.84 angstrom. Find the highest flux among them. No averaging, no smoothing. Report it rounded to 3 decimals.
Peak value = 4.040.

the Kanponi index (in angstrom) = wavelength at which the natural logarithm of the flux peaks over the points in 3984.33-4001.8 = 3992.14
